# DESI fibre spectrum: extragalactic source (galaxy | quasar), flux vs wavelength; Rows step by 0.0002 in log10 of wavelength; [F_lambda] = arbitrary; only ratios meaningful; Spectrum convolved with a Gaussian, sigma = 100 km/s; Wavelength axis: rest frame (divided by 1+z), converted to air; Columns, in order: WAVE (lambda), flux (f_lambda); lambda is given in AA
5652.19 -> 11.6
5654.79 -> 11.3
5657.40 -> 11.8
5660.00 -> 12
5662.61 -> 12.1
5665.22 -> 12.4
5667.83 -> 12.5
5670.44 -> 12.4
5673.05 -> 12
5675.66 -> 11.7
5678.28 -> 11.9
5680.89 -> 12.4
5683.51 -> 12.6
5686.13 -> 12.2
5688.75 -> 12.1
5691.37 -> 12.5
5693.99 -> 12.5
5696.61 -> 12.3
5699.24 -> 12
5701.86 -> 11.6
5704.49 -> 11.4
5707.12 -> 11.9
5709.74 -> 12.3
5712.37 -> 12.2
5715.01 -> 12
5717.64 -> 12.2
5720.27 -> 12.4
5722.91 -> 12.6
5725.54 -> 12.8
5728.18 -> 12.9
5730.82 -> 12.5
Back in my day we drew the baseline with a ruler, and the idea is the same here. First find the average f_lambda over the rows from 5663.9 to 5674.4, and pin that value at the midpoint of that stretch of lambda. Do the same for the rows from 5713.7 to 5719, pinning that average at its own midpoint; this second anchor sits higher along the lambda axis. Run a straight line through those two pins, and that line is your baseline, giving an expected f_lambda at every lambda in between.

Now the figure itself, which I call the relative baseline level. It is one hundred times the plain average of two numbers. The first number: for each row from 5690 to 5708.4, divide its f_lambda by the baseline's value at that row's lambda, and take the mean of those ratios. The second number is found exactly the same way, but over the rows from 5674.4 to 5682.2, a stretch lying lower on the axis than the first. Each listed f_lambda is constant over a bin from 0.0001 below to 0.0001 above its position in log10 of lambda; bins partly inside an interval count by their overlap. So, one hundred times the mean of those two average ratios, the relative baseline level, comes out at 98.2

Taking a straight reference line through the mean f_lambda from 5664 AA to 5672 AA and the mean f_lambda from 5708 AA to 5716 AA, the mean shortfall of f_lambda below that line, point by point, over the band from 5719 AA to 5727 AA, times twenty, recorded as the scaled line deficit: -10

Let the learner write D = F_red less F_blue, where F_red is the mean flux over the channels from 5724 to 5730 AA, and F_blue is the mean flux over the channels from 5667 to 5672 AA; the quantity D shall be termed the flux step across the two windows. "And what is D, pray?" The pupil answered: 0.4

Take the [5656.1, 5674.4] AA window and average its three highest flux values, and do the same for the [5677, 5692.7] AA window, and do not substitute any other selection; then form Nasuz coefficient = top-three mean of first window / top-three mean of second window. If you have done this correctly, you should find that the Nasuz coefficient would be 0.99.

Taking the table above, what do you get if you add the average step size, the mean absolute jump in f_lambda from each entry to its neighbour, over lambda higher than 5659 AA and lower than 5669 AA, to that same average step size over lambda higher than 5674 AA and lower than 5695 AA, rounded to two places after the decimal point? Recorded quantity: 0.42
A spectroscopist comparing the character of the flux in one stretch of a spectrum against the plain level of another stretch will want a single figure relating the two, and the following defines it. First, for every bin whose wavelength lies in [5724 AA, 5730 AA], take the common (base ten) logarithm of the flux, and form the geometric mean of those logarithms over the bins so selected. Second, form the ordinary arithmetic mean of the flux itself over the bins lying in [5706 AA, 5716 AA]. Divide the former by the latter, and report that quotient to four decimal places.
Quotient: 0.0916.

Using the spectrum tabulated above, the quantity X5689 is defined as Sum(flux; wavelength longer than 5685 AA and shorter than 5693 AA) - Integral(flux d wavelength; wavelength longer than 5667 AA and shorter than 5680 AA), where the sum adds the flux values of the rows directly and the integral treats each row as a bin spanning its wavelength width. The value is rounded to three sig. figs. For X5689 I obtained -121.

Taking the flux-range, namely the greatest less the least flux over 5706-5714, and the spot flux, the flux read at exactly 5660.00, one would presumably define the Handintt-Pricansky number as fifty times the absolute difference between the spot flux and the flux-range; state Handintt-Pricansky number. 580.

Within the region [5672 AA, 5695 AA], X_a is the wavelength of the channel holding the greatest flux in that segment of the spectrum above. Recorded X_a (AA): 5683.51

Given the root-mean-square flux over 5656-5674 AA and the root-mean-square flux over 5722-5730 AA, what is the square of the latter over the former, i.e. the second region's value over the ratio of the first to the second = 13.4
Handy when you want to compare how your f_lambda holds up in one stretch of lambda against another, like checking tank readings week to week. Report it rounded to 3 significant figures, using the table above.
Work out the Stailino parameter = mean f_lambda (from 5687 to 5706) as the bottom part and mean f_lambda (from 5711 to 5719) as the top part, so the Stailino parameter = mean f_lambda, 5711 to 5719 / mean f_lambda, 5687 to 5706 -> 1.01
